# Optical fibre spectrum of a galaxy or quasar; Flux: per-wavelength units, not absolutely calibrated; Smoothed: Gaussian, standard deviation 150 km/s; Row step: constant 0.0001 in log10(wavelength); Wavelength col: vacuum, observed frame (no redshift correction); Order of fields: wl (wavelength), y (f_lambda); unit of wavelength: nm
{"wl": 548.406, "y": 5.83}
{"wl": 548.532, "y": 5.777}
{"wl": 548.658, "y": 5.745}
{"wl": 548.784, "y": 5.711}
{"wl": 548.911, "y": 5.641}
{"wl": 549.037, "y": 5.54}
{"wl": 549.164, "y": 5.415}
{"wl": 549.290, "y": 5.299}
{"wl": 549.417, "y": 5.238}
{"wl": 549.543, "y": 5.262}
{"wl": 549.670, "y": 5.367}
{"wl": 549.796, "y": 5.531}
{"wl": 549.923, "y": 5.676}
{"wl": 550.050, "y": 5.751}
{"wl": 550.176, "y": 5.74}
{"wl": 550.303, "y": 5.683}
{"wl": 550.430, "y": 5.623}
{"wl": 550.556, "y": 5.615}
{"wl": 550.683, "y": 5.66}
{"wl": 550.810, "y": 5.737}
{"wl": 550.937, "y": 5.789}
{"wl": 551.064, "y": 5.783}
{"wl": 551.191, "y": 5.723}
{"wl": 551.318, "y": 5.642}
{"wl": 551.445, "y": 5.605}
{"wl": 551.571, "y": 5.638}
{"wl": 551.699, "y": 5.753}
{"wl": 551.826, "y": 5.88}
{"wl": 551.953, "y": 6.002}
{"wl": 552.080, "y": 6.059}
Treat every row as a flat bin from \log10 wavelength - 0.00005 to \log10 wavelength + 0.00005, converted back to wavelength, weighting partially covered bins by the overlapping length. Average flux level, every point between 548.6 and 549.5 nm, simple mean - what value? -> 5.51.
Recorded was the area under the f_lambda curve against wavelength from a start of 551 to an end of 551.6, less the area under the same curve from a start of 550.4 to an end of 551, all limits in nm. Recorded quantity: 0.00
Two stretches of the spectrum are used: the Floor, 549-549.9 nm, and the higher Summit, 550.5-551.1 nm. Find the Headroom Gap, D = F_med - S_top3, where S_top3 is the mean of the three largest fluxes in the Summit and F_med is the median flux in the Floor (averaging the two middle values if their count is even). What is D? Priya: -0.40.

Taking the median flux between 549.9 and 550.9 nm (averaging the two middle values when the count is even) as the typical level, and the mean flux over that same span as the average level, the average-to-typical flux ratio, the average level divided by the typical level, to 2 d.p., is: 1.00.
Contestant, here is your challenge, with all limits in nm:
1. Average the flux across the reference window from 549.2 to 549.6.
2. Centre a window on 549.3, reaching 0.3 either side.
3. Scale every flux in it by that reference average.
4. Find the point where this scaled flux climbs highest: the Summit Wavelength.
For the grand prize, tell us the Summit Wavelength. 549.037 nm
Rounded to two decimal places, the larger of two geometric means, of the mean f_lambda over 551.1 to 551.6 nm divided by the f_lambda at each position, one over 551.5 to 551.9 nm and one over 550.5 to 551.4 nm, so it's 0.99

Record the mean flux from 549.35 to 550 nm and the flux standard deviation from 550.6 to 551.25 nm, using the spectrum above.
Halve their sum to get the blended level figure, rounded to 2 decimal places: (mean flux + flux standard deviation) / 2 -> 2.73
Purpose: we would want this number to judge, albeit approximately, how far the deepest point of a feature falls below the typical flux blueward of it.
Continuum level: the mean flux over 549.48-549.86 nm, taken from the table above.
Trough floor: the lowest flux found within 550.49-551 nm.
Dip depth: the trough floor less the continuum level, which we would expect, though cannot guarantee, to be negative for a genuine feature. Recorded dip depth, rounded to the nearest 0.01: 0.23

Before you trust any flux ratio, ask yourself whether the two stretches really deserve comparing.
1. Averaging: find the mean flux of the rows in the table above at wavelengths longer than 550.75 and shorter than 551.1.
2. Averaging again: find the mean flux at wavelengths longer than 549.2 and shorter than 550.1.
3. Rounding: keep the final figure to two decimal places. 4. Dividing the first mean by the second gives 1.06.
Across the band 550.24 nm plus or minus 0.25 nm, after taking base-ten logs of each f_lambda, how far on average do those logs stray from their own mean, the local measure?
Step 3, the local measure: 0.004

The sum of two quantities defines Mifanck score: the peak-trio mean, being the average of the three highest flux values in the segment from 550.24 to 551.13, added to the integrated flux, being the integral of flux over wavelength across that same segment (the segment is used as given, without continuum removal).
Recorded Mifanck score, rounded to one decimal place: 10.8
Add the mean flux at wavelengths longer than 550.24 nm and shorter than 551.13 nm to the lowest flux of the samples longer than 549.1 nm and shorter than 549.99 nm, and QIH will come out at 10.9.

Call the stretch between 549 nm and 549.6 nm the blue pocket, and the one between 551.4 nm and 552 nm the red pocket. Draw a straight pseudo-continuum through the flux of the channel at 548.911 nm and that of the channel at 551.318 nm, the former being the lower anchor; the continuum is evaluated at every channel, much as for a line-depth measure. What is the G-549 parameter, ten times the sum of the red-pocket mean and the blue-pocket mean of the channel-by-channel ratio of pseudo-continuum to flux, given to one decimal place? 20.3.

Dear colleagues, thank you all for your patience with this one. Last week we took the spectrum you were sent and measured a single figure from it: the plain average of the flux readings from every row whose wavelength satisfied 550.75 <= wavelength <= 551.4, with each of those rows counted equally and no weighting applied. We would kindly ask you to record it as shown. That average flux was 5.73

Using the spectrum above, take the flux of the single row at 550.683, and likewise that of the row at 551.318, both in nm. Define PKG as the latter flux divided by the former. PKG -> 0.997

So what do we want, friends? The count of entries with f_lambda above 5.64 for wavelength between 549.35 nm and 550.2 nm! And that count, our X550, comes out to 3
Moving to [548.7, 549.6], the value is 2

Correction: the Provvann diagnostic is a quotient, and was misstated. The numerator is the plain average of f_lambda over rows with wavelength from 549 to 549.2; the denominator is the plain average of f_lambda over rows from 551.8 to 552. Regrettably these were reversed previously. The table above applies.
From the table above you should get 0.92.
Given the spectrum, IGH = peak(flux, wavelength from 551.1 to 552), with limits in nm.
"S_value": 6.002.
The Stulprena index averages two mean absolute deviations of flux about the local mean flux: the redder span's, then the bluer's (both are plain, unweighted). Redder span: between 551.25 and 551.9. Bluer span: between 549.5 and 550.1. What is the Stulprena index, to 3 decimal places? 0.126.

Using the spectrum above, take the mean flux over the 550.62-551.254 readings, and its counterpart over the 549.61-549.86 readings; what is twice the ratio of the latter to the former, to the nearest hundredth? 1.90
